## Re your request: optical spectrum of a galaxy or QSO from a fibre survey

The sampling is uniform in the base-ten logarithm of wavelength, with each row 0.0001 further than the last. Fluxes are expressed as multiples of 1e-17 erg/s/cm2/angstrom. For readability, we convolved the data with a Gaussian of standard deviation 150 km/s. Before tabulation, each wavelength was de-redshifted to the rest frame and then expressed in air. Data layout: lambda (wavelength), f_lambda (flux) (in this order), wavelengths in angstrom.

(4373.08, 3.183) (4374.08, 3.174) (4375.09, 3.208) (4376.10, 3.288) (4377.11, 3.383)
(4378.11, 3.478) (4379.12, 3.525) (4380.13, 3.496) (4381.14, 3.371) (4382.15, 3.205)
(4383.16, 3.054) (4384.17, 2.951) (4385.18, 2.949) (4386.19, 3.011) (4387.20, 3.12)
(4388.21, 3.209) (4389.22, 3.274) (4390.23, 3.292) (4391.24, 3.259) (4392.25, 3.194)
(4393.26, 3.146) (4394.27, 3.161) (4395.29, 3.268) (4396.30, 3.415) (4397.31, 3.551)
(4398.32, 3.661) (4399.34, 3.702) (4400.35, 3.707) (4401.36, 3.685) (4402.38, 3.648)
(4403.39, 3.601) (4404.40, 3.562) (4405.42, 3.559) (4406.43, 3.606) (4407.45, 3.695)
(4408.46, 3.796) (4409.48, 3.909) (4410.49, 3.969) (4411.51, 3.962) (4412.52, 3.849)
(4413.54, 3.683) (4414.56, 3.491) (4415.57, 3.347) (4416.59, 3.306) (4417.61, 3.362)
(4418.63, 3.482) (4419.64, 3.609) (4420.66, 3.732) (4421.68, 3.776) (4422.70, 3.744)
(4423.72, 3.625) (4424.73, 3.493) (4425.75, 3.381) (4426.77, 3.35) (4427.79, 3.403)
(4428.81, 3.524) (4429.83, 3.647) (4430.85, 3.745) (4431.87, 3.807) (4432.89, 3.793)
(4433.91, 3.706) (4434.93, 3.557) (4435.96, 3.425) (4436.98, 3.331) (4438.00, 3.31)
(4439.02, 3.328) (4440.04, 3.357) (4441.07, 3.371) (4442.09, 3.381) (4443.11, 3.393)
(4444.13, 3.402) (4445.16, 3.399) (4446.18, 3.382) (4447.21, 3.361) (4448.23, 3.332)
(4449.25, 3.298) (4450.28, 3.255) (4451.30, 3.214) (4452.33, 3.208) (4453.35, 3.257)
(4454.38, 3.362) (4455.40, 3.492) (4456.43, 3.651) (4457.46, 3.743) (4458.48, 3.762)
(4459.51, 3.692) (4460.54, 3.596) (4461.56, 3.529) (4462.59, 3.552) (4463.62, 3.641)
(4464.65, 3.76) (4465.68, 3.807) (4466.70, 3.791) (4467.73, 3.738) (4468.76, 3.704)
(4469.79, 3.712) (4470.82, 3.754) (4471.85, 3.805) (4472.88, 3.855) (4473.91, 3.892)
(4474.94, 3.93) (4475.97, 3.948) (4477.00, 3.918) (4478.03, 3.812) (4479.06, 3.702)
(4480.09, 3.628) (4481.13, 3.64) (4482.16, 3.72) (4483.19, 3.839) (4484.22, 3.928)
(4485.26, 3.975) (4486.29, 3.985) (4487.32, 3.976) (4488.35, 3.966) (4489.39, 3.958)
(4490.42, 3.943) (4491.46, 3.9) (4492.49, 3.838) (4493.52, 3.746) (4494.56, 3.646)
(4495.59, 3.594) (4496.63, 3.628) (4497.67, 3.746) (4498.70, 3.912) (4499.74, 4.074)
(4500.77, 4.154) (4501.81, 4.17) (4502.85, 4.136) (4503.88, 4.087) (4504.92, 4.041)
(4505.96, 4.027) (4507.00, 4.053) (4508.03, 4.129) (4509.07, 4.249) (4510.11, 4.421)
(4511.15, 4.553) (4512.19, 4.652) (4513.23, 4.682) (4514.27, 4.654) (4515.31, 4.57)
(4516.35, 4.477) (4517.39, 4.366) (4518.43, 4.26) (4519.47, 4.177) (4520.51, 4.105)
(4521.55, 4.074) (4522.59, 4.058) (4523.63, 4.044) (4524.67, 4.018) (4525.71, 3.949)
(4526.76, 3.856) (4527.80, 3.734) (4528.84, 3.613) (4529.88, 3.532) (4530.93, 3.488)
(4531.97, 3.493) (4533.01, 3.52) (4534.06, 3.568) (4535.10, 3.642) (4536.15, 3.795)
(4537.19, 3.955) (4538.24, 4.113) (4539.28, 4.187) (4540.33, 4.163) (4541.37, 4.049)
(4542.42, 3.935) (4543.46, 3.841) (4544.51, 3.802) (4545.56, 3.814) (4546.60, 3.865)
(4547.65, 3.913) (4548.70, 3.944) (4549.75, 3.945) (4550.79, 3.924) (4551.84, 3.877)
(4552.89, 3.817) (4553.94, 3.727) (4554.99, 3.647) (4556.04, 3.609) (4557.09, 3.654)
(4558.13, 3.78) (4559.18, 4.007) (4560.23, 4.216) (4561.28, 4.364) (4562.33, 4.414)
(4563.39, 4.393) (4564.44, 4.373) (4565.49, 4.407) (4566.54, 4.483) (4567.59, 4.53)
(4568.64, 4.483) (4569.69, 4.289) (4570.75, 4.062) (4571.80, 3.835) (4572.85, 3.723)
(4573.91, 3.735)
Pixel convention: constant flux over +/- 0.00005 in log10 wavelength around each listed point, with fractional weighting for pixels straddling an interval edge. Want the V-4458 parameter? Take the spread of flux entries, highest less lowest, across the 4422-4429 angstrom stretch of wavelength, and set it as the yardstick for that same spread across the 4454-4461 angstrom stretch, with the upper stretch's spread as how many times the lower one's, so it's 1.0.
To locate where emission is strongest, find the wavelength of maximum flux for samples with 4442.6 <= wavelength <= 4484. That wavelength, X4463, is 4475.97 angstrom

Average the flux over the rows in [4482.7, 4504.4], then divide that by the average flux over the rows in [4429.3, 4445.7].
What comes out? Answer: 1.12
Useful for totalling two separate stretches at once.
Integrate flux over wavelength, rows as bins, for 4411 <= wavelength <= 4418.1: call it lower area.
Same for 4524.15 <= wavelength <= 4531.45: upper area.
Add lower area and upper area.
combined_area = 52.7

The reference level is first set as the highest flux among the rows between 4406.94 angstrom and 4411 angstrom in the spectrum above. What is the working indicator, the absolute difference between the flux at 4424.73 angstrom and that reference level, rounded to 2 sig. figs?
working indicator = 0.48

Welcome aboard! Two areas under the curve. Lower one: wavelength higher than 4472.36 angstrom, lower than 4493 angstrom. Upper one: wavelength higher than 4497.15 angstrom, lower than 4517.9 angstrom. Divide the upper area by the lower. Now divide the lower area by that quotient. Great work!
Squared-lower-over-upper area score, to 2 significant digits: 72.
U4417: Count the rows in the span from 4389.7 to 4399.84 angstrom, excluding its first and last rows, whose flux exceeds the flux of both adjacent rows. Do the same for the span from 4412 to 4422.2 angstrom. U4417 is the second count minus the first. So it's 0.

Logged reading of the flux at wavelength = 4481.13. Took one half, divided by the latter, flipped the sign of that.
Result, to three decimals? -0.137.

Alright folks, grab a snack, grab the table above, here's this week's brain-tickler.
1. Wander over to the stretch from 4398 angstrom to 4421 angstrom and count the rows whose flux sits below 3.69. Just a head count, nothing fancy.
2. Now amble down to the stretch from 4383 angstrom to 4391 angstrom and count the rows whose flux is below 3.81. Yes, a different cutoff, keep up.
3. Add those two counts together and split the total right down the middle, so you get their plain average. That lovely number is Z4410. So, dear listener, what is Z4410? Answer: 11.0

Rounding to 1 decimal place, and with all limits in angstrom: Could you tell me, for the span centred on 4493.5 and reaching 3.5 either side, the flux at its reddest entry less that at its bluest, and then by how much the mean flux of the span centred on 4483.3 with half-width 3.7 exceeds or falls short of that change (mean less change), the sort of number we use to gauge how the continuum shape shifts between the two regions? 4.1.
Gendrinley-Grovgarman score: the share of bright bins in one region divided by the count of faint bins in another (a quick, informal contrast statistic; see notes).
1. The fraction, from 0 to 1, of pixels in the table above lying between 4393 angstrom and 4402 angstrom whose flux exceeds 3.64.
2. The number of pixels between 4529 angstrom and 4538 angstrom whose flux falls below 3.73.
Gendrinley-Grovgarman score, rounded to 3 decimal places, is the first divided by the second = 0.074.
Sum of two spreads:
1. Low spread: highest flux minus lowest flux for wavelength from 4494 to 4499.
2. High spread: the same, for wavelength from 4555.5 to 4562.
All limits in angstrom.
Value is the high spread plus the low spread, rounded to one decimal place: 1.1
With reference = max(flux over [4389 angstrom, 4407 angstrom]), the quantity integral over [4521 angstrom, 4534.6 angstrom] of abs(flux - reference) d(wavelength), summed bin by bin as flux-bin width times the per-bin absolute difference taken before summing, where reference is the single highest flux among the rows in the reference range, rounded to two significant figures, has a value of 2.9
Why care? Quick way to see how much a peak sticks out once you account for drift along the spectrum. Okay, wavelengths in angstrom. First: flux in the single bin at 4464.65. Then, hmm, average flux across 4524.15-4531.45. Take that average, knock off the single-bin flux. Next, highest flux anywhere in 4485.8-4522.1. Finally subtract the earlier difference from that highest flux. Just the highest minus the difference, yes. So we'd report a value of 4.70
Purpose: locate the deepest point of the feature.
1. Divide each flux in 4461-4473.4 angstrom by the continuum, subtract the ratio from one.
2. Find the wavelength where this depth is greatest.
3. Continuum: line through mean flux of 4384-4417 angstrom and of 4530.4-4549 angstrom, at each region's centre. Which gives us 4461.56 angstrom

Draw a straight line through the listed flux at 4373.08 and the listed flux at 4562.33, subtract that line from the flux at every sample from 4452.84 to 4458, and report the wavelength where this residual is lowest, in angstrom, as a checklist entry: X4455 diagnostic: 4453.35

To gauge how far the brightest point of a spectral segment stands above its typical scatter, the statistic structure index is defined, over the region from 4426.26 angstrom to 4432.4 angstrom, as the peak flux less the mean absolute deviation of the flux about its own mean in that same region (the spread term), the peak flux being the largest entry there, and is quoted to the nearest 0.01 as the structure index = 3.65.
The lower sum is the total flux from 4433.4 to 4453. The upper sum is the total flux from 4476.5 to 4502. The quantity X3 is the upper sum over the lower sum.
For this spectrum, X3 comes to 1.5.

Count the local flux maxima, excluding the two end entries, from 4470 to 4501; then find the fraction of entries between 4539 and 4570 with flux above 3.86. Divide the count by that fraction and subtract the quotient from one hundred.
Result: 97.1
